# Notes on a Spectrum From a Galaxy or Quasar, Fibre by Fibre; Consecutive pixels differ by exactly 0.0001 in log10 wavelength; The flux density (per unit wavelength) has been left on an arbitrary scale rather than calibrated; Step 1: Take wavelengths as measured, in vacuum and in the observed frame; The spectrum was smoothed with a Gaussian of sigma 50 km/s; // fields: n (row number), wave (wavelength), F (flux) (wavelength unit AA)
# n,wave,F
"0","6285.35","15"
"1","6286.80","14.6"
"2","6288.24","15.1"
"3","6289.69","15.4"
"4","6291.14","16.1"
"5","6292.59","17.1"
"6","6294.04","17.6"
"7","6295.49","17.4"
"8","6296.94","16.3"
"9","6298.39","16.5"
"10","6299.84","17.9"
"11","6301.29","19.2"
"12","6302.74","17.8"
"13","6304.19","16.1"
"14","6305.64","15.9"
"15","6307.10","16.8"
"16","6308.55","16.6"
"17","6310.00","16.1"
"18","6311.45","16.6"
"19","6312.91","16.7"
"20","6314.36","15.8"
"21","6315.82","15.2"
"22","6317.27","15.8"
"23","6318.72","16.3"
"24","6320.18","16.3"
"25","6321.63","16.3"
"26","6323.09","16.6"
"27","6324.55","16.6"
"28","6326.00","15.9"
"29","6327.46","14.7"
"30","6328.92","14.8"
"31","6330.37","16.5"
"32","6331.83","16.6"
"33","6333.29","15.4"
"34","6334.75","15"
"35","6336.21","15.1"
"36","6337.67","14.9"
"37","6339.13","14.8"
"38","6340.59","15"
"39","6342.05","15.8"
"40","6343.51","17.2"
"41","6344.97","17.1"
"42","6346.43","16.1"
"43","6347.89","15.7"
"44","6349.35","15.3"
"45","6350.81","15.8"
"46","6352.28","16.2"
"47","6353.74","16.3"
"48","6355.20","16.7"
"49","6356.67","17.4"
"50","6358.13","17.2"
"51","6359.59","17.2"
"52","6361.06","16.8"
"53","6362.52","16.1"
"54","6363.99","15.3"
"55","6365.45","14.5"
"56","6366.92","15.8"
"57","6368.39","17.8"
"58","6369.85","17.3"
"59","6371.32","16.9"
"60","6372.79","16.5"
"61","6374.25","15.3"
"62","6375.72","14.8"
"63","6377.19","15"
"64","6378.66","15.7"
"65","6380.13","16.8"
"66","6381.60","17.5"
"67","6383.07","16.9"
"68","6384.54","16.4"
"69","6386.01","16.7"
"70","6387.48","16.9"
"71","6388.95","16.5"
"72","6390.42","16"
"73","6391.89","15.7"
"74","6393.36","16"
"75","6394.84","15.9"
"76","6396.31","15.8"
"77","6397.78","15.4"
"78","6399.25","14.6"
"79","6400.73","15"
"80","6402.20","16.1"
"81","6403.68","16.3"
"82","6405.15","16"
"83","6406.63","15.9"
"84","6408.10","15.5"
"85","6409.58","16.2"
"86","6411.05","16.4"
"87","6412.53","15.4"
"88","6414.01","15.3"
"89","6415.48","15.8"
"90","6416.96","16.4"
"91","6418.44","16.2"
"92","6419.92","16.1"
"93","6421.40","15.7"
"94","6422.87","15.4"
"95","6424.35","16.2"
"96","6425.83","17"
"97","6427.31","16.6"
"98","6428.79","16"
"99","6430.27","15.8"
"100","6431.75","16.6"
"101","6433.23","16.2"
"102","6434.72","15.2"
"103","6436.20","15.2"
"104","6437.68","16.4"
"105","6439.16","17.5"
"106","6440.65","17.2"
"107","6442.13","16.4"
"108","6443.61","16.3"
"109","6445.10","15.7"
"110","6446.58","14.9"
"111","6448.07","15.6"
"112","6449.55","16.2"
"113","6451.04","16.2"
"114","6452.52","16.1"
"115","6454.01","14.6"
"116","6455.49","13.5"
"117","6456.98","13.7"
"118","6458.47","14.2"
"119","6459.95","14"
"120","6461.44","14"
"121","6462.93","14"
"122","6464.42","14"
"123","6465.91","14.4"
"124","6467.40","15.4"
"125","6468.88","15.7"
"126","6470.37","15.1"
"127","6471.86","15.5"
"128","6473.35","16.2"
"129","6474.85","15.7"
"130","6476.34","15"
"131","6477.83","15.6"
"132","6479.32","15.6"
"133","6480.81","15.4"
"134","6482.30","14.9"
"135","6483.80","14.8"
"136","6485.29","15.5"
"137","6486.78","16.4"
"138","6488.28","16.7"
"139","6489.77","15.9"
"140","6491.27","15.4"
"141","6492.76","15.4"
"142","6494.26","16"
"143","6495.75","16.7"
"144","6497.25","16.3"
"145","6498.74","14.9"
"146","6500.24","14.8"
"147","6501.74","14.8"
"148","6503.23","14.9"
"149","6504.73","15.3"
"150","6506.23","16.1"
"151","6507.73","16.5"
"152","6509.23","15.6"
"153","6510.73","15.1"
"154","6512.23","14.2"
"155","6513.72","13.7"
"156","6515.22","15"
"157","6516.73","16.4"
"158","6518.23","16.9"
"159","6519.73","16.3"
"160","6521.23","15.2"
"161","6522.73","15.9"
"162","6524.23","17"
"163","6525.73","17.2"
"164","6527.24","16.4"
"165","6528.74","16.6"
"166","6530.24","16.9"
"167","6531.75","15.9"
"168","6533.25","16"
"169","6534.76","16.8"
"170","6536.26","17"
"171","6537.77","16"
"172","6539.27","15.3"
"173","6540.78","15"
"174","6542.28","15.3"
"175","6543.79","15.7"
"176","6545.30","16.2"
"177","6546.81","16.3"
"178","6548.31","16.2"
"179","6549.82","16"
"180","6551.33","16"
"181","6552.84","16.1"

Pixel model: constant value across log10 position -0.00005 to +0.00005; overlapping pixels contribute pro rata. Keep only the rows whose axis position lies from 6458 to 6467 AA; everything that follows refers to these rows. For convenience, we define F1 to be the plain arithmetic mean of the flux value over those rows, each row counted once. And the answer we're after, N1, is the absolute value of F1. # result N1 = 14.1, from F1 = 14.1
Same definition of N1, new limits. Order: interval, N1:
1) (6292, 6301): 17.1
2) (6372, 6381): 15.7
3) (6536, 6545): 15.7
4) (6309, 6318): 16.0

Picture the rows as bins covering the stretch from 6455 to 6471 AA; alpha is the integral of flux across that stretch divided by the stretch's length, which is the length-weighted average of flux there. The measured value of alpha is 14.4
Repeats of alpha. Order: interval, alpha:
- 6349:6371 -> 16.4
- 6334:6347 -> 15.7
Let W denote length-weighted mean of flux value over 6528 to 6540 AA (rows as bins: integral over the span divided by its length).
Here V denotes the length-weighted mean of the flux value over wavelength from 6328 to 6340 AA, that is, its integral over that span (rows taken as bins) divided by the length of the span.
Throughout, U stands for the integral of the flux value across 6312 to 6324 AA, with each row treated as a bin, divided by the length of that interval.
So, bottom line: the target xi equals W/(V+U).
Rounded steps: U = 16.13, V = 15.4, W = 16.3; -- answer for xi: 0.518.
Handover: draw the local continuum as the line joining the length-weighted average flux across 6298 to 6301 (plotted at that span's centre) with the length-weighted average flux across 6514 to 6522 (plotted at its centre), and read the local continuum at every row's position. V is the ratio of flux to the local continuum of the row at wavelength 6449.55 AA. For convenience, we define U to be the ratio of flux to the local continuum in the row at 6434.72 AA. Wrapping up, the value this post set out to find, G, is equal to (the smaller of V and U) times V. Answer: 0.91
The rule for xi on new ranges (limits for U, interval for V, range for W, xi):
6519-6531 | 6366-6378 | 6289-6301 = 0.518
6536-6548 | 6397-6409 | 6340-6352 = 0.510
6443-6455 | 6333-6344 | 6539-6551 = 0.509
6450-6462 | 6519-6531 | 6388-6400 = 0.508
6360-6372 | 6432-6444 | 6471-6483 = 0.474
